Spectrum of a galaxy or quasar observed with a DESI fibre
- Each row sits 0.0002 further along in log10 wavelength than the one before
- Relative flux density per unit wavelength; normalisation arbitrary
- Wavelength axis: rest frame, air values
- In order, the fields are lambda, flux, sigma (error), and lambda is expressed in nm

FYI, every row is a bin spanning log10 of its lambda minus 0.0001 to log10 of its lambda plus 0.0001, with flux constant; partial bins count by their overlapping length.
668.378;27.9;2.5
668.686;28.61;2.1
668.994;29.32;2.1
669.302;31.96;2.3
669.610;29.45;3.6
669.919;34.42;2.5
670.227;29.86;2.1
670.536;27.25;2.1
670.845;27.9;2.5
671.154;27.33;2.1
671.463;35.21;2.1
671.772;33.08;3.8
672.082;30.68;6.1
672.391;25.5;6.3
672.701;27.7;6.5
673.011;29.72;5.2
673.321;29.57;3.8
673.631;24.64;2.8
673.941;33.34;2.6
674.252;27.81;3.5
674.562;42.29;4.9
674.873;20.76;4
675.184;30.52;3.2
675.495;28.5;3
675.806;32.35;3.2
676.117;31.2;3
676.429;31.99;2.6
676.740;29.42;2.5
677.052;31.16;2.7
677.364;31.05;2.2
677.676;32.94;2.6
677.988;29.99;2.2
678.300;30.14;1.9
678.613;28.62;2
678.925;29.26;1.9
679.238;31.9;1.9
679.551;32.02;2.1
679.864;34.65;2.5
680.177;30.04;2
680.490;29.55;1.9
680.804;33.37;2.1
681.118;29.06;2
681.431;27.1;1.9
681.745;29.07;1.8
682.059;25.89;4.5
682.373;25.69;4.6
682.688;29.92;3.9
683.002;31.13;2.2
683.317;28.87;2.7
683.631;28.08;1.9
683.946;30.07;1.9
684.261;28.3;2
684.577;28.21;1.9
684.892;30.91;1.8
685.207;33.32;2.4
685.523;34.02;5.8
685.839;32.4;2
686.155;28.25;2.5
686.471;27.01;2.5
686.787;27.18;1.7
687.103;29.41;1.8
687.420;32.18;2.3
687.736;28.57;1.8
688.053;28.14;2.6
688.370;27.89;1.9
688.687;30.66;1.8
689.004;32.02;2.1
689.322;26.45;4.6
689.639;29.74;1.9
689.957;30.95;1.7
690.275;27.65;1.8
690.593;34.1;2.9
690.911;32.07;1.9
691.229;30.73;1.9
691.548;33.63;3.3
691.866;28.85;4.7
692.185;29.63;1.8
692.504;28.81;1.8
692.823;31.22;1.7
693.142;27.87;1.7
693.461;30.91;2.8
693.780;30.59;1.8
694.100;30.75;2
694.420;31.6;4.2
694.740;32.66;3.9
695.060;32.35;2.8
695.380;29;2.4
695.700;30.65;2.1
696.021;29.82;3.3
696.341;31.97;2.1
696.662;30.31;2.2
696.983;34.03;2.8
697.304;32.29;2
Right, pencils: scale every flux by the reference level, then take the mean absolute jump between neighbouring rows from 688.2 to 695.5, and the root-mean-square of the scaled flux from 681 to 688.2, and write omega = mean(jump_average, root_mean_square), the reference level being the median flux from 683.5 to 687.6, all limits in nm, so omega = 0.538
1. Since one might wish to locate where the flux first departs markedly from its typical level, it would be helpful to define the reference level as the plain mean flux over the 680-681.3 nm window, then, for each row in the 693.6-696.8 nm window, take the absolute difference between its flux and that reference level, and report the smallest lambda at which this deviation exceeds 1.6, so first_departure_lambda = 694.740 nm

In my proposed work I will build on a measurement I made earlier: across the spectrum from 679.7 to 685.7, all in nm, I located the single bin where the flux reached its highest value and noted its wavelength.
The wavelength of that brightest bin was 679.864 nm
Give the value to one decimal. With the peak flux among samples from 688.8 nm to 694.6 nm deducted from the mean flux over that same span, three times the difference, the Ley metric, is -11.0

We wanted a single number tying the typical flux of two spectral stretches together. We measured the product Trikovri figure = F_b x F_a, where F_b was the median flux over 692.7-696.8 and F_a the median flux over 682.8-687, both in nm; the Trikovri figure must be 888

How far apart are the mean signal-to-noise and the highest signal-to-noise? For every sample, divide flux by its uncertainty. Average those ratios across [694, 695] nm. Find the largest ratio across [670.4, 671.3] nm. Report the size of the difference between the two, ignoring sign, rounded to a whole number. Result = 3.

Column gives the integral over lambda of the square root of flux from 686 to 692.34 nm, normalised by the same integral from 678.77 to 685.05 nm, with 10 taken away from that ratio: -8.99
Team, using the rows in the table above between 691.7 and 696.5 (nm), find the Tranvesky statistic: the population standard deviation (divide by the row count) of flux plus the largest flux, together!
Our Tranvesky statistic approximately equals 34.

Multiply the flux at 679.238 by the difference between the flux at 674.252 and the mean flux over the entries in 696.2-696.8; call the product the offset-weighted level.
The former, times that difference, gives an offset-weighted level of -106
